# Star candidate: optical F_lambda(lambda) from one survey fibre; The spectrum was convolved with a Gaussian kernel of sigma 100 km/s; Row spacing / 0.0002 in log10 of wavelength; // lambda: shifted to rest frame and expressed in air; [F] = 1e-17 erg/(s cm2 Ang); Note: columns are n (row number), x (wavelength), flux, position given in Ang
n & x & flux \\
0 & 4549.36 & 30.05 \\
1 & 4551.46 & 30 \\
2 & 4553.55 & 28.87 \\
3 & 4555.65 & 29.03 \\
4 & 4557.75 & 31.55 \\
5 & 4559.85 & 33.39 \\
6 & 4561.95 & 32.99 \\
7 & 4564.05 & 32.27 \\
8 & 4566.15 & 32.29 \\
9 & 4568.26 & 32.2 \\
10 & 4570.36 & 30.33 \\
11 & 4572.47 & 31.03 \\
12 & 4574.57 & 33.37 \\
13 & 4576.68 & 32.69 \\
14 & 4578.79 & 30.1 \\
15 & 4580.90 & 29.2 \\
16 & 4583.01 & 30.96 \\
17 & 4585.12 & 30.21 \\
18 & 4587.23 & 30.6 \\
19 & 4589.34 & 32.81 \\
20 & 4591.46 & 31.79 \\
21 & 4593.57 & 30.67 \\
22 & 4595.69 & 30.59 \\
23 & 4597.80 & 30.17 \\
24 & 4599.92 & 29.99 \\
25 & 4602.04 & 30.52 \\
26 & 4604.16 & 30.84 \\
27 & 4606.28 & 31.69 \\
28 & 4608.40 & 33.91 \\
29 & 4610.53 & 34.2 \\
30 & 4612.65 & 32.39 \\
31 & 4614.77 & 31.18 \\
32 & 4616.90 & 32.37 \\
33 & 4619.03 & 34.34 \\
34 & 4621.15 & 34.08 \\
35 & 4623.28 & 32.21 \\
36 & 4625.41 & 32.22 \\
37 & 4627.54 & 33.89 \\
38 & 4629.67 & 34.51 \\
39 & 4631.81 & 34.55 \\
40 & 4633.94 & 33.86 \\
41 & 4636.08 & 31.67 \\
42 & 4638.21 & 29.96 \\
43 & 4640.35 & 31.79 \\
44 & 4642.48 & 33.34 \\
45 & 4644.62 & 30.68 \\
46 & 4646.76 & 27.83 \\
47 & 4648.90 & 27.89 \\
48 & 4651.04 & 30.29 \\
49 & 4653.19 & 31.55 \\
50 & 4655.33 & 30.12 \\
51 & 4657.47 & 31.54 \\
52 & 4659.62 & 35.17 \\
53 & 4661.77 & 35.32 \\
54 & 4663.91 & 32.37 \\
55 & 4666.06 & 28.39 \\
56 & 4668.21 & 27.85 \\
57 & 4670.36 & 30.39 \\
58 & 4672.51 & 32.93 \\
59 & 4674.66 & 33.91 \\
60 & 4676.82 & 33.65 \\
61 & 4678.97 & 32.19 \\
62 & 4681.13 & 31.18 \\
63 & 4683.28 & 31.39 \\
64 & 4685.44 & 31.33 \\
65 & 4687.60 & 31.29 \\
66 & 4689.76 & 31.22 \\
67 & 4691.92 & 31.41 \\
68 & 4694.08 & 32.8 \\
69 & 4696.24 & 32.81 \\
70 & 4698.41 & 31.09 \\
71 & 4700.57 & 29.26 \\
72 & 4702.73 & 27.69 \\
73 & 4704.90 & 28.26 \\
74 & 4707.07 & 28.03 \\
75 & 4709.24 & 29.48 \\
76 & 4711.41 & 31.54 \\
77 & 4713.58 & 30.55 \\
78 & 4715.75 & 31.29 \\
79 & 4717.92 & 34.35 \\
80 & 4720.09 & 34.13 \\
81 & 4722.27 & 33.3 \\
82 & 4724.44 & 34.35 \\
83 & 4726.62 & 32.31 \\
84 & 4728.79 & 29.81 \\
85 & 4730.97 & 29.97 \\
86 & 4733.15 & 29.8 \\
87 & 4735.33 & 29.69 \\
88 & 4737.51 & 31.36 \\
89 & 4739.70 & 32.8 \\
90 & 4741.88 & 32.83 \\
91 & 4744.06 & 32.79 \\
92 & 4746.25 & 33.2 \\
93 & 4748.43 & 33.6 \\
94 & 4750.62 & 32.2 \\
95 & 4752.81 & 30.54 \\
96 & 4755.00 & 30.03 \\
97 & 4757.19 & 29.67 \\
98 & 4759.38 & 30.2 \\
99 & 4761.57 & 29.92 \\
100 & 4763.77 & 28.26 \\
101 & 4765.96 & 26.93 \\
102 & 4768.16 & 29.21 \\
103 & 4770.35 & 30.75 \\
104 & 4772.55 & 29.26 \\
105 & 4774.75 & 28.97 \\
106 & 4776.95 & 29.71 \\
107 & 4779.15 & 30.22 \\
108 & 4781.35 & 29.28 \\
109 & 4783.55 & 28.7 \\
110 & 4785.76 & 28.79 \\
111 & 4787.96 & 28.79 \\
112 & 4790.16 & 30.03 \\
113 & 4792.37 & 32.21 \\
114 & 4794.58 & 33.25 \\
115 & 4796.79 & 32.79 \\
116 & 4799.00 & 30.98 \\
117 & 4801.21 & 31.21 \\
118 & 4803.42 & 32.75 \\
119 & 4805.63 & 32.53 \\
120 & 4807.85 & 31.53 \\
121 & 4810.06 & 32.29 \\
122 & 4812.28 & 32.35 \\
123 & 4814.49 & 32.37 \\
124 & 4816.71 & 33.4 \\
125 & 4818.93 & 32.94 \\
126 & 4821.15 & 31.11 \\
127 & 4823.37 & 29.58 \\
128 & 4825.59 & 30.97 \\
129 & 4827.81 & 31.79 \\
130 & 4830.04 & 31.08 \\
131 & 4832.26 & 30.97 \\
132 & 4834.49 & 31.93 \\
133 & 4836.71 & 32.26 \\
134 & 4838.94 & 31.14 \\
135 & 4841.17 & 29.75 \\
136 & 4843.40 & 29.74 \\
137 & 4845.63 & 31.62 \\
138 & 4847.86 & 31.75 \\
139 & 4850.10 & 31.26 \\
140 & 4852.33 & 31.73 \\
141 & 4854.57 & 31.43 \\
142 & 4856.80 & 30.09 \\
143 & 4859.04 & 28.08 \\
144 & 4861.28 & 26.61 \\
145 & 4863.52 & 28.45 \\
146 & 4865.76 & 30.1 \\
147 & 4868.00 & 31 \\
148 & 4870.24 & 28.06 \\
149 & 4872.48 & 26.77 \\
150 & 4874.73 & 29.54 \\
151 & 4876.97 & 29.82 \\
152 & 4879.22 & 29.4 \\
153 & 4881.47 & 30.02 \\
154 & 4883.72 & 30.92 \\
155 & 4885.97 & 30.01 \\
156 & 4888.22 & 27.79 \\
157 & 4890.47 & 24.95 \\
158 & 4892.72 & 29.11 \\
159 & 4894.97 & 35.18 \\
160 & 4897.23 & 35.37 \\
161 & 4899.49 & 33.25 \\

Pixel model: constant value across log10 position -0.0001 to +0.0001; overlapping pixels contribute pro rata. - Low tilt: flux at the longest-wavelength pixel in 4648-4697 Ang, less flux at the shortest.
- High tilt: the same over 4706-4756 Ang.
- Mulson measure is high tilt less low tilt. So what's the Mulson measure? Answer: -2.9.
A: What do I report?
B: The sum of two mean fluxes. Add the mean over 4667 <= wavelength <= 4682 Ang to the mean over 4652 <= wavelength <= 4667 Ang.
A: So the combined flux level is 63.8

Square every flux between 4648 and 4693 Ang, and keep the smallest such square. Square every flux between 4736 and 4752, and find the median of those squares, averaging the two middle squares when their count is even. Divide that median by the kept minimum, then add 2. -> 3.4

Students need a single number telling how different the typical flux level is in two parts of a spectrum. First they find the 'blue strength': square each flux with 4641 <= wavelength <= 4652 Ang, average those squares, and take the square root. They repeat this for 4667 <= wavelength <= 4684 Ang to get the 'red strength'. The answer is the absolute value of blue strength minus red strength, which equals 1.7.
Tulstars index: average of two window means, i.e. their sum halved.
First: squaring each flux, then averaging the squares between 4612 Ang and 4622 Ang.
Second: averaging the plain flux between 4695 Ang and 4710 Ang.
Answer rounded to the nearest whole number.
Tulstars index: 556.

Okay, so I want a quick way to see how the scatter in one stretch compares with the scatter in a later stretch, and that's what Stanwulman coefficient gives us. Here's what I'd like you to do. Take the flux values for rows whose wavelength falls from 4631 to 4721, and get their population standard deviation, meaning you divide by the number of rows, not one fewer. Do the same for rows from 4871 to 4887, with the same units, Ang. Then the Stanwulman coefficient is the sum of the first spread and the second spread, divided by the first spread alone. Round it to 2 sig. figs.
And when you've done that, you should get 1.6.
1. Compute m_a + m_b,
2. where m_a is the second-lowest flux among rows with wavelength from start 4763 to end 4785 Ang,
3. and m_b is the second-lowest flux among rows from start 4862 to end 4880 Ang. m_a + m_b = 56.3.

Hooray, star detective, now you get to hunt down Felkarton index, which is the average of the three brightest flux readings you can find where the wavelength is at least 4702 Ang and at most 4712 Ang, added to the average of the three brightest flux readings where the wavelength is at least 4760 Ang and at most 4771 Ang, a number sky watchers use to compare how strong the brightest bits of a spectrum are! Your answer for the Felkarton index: 59.7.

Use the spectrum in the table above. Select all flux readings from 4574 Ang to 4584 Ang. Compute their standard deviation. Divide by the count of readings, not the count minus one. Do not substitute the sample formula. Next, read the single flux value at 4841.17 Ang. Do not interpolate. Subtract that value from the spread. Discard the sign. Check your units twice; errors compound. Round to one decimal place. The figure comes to 28.2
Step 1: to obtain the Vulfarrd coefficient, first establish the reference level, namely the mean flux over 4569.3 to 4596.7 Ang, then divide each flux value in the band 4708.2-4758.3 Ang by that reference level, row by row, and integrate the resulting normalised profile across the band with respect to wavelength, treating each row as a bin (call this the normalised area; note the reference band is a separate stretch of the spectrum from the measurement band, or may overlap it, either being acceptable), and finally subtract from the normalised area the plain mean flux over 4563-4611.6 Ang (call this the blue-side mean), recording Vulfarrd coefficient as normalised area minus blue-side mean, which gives 19.7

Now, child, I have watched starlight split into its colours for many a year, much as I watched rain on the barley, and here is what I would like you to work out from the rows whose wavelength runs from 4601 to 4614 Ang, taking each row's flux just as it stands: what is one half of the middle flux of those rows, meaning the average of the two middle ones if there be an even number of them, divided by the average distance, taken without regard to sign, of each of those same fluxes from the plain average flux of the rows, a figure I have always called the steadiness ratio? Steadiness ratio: 13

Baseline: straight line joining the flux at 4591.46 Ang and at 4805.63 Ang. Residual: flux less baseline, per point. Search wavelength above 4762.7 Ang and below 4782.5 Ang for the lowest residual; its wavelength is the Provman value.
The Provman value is 4765.96 Ang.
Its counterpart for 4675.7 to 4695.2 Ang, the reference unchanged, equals 4681.13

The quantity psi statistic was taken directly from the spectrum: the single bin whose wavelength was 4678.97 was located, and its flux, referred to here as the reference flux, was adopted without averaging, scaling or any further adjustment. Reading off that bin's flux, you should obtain 32.19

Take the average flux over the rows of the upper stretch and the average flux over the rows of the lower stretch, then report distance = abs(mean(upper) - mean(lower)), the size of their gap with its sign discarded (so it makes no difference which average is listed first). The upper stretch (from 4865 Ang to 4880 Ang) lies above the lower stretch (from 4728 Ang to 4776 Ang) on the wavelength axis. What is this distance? 1.3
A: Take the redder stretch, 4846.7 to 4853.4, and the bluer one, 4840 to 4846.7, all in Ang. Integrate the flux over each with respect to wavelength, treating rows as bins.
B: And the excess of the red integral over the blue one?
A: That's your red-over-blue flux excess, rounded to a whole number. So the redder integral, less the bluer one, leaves 8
